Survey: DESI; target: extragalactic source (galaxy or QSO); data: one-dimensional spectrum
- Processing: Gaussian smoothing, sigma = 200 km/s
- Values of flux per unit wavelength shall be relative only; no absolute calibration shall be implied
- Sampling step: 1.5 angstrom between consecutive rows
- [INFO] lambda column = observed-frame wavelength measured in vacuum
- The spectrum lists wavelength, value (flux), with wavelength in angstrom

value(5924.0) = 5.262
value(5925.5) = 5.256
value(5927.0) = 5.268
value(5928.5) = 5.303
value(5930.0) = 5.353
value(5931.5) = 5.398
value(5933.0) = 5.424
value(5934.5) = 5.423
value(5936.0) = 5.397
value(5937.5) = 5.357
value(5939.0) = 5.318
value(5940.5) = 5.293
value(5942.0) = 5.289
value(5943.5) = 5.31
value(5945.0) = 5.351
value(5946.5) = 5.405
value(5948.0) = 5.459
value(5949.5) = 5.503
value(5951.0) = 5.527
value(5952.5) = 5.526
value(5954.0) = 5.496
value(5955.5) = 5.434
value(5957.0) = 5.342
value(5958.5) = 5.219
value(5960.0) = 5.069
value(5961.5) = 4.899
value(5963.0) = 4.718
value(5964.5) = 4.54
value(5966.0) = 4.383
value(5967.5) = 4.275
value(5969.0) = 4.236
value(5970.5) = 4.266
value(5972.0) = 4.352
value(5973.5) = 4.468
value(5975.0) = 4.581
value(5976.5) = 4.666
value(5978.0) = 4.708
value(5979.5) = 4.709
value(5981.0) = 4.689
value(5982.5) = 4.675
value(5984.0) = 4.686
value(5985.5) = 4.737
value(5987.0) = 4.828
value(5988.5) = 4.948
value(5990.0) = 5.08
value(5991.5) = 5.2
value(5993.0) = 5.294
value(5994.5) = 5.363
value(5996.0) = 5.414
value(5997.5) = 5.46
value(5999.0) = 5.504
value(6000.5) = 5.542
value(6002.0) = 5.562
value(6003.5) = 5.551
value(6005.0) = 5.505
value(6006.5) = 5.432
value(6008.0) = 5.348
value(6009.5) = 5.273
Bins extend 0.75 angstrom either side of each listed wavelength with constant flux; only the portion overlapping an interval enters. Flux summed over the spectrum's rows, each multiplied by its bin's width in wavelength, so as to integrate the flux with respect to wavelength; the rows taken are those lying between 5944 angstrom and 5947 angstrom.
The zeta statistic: 16.1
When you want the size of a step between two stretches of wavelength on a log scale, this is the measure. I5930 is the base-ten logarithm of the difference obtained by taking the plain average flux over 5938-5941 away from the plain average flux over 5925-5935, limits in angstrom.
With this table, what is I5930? -1.4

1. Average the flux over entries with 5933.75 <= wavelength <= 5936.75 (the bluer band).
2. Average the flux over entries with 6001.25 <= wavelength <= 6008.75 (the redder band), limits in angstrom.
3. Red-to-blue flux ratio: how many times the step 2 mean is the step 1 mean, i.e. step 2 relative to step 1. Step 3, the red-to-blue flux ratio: 1.01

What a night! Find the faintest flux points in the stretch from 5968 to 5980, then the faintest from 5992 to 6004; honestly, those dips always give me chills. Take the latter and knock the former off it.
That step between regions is 1.06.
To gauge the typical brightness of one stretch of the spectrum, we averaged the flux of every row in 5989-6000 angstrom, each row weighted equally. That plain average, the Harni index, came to 5.3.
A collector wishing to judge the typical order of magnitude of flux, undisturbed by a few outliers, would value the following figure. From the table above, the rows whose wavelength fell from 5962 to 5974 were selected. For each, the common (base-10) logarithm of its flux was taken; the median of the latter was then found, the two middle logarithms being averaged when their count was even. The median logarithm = 0.64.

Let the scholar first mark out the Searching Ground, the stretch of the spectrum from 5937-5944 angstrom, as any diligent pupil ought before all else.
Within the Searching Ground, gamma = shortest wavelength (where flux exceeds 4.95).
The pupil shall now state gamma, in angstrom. 5937.5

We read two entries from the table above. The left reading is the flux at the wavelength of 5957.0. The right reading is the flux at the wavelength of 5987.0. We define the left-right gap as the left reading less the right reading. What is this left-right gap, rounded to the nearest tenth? 0.5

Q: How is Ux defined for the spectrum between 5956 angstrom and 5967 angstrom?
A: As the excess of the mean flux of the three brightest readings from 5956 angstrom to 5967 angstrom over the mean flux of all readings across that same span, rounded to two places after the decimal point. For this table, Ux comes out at 0.33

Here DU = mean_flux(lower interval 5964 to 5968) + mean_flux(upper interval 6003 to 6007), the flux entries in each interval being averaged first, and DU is 9.9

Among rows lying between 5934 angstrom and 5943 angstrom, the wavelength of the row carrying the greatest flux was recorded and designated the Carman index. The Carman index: 5934.5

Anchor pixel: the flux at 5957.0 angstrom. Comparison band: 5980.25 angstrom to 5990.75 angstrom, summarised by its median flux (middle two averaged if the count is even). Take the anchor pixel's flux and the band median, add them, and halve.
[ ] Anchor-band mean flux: 5.0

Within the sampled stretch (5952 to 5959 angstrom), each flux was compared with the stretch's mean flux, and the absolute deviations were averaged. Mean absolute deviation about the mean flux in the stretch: 0.10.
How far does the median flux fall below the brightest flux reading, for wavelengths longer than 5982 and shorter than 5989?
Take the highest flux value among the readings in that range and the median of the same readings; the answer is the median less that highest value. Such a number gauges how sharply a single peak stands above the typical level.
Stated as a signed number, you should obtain -0.21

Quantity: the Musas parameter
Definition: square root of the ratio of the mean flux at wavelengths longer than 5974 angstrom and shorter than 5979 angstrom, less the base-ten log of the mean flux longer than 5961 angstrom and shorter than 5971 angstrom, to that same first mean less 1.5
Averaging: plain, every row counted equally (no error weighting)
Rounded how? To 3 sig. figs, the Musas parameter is 1.13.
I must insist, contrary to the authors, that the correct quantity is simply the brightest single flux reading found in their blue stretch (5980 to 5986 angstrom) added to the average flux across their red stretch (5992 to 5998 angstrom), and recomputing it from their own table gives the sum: 10.1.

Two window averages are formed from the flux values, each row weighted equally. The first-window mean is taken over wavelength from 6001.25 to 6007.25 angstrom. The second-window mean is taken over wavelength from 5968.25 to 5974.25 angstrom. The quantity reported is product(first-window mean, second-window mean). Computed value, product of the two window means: 23.9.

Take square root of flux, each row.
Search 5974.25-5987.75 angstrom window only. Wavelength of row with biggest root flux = 5987.0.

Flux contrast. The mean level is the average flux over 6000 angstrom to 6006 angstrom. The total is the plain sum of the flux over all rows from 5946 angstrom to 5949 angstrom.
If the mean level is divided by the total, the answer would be 0.51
